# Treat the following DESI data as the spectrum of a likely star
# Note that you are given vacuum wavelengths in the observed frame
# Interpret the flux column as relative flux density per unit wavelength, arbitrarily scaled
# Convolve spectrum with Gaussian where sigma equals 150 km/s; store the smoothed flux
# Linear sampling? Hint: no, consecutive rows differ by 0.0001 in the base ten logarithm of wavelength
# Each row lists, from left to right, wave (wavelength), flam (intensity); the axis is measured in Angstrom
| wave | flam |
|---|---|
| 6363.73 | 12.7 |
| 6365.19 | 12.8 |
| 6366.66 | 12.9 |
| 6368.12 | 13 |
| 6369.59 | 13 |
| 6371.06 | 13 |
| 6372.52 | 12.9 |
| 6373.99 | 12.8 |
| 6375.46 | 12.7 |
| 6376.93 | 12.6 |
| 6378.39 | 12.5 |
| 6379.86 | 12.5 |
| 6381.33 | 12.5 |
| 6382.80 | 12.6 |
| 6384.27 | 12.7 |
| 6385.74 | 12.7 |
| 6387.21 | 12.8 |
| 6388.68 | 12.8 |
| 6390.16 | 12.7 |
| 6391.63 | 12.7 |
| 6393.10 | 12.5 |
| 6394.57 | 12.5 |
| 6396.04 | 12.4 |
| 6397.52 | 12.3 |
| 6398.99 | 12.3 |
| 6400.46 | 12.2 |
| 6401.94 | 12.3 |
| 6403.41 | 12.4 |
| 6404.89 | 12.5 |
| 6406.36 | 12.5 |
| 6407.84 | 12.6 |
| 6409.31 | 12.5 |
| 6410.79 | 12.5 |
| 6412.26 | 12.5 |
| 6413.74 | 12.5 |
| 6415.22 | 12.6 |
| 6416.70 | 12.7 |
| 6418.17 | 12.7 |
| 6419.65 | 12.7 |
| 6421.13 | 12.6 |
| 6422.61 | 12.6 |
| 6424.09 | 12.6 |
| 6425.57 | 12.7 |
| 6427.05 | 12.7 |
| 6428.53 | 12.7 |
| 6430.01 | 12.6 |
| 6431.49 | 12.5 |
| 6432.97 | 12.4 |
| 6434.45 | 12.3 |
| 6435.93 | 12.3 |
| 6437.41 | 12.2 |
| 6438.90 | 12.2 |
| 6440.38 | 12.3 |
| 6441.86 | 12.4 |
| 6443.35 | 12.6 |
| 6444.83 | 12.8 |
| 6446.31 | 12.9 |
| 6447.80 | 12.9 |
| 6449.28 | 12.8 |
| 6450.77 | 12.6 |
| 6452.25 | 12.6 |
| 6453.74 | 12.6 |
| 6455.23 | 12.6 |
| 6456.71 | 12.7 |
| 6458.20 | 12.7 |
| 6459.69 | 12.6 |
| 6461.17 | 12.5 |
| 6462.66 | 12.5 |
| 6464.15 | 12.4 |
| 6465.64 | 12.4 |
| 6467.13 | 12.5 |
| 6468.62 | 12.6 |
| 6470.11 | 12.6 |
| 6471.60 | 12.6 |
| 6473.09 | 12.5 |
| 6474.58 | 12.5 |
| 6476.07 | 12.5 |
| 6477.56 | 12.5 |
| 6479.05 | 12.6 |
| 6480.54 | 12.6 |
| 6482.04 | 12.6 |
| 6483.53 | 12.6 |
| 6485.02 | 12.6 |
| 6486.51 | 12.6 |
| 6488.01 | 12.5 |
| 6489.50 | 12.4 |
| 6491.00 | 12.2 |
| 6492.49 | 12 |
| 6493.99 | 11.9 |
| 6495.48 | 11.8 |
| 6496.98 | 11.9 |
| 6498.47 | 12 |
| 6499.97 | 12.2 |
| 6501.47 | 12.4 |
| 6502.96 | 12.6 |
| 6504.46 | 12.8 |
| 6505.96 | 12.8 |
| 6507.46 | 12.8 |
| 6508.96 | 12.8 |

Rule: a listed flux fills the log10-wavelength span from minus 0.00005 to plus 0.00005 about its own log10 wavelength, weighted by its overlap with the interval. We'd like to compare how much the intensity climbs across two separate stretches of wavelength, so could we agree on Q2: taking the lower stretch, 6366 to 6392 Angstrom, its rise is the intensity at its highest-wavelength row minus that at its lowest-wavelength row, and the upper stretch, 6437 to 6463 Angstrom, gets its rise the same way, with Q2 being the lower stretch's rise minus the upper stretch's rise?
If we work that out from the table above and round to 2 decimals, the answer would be -0.50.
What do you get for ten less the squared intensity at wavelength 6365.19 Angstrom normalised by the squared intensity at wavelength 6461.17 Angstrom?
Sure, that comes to 8.95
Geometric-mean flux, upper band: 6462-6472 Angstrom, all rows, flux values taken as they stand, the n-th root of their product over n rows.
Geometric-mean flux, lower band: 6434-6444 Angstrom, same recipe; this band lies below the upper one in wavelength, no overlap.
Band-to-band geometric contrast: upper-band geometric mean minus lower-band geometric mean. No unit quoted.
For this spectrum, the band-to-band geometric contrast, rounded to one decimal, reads 0.2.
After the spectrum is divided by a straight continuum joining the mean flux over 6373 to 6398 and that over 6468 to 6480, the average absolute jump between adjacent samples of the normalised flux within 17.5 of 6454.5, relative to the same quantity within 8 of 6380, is 1.0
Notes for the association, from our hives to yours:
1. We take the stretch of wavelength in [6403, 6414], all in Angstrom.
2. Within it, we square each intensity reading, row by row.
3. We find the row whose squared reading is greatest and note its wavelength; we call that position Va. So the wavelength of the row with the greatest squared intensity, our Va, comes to 6407.84 Angstrom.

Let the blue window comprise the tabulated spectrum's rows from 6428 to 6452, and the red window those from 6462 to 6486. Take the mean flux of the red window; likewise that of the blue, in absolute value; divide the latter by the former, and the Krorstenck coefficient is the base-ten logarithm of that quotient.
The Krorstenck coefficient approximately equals -0.0002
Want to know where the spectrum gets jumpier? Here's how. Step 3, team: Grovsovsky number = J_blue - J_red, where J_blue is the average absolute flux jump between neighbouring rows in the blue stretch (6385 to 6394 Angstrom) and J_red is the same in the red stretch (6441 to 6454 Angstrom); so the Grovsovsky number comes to -0.02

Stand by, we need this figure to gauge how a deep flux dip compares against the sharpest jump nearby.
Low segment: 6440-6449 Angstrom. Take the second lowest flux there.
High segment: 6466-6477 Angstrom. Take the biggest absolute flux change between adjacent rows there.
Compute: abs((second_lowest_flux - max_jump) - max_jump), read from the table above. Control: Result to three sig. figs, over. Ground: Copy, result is 12.2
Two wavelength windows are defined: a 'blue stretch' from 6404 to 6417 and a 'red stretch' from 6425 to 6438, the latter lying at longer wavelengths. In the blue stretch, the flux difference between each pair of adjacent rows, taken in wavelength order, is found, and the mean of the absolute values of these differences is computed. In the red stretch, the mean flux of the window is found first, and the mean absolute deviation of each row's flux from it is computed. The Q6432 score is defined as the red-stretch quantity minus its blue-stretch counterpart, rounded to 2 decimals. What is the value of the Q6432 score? 0.12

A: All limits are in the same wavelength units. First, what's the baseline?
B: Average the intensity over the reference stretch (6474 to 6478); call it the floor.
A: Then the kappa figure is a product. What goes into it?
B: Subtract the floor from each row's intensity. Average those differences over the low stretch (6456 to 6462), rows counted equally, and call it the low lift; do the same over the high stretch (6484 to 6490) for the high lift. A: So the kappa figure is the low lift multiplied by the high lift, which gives 0.003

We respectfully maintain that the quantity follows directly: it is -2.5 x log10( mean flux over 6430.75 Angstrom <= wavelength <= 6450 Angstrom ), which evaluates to -2.743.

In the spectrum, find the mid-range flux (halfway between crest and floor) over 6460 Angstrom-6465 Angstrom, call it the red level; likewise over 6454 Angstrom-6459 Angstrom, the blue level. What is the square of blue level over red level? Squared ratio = 1.032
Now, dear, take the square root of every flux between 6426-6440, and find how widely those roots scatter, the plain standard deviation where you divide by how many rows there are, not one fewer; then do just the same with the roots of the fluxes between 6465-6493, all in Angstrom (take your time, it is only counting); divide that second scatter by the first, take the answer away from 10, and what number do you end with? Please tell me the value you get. 9.2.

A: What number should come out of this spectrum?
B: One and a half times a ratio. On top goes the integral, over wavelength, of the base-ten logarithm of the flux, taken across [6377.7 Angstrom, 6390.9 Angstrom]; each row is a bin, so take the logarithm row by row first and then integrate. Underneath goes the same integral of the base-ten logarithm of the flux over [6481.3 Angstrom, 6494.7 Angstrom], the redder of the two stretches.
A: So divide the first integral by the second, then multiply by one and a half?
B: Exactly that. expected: 1.489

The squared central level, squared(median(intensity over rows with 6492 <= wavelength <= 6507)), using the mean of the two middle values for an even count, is 146.4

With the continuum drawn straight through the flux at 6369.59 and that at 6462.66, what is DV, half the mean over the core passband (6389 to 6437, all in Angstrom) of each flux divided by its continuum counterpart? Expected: 0.490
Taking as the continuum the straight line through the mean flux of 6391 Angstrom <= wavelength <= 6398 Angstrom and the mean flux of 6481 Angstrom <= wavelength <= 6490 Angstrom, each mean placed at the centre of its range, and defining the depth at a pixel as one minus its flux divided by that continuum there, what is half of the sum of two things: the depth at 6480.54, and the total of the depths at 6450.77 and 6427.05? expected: -0.013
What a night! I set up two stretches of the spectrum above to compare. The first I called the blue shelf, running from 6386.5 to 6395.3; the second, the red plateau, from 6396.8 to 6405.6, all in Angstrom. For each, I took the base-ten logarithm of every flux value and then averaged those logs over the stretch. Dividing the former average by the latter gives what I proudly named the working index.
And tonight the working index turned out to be 1.01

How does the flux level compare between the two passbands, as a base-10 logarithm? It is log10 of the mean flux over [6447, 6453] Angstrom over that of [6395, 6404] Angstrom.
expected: 0.014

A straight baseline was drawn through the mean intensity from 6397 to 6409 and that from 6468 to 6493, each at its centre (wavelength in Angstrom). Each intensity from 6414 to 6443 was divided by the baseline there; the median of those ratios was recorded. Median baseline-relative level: 1.01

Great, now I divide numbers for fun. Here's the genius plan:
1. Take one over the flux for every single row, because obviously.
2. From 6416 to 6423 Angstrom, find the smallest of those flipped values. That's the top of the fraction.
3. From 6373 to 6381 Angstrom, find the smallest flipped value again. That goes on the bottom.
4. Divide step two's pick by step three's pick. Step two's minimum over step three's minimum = 1.01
